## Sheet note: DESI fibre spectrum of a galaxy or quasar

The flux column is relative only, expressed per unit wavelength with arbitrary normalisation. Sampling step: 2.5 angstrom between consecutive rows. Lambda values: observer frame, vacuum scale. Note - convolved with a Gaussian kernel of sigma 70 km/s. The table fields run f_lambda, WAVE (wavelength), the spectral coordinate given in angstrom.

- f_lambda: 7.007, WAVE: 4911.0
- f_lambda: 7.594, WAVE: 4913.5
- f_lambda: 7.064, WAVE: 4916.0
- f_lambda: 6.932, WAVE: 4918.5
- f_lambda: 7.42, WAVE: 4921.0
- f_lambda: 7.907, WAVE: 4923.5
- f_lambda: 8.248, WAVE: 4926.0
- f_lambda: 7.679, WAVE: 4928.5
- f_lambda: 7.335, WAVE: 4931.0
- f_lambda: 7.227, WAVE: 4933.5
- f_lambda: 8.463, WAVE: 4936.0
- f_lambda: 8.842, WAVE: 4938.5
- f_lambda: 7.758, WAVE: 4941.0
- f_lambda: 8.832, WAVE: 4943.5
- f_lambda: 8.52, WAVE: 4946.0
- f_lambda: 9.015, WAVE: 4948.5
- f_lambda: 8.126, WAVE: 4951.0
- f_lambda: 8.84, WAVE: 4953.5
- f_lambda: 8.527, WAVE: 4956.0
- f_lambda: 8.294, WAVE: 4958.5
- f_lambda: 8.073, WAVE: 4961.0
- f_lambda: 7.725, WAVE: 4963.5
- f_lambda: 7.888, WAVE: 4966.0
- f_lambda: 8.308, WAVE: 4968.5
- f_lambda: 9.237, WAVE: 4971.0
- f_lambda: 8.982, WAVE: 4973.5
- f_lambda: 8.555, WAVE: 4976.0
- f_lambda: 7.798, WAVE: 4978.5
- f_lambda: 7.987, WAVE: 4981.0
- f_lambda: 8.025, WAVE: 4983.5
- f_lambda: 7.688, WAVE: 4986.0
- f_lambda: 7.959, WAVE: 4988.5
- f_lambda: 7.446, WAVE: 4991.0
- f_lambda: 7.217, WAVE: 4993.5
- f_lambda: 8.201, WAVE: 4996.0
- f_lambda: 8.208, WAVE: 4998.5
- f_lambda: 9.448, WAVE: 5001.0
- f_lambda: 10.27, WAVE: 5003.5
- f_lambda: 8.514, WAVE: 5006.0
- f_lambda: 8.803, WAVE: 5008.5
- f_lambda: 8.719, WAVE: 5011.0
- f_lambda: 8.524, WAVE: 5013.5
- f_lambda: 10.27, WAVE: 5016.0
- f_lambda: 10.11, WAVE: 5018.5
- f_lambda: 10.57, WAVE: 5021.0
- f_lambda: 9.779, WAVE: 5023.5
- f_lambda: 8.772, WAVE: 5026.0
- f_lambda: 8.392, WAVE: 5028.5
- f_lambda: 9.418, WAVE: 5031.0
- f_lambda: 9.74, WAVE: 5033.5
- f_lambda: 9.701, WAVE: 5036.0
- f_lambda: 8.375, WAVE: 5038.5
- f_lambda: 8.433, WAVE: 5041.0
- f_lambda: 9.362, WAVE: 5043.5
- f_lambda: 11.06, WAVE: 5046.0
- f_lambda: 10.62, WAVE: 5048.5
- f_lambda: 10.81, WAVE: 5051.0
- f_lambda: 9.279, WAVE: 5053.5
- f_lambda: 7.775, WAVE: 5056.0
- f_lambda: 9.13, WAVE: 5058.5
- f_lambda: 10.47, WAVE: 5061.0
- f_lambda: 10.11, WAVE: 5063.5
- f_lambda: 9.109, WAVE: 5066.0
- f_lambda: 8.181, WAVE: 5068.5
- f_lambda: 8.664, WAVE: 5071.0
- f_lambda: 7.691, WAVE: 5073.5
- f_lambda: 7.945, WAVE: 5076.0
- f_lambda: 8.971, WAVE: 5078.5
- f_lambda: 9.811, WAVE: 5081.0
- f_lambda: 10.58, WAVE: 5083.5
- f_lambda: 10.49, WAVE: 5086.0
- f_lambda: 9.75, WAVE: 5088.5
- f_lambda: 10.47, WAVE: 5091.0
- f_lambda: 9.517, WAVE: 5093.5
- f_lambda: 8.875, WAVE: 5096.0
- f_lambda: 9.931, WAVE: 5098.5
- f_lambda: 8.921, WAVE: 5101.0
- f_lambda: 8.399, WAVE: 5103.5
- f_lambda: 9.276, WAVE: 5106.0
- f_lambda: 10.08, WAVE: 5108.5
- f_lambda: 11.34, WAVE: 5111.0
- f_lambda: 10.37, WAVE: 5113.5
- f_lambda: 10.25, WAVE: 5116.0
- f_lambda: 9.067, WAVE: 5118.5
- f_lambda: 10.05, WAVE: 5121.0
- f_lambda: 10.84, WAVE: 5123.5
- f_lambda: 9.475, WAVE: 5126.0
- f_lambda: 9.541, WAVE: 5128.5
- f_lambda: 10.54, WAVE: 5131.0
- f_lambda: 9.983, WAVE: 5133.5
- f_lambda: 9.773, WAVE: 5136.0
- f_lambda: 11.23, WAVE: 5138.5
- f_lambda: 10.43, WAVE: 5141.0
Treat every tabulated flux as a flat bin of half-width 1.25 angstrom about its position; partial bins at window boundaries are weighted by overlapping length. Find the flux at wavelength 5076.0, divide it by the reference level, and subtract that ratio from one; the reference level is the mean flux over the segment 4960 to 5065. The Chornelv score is 0.11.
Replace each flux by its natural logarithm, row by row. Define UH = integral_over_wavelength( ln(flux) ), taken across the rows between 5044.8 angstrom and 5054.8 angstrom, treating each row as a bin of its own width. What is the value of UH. 23.4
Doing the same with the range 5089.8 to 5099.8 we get 22.7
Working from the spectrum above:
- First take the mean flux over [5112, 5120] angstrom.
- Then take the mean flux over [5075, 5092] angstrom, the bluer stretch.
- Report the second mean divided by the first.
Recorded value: 0.98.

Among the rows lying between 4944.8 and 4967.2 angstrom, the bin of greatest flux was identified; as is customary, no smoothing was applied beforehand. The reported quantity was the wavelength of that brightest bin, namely 4948.5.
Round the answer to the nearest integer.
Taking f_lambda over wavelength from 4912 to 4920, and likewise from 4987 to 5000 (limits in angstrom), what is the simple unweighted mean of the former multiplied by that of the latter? 56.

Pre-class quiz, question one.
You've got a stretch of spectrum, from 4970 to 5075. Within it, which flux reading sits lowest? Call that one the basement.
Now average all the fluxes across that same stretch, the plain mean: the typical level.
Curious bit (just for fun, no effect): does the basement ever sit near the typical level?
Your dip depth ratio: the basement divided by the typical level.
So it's 0.803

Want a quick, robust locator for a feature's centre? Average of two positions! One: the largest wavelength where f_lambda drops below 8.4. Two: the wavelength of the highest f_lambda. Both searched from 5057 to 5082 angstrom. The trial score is 5068.5 angstrom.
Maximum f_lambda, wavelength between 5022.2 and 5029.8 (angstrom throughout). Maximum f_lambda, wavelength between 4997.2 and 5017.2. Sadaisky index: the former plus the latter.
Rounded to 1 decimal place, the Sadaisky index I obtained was 20.0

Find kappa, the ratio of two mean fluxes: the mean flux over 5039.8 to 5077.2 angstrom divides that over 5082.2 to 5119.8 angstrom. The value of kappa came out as 1.06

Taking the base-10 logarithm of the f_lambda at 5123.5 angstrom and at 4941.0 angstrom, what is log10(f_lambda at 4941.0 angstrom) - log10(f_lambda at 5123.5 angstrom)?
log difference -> -0.15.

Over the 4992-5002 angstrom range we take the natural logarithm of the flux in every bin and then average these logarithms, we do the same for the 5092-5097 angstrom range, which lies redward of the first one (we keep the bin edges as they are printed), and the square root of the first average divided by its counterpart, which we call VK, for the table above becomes 0.97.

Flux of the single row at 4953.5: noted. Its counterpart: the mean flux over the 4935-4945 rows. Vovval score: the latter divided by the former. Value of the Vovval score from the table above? 0.96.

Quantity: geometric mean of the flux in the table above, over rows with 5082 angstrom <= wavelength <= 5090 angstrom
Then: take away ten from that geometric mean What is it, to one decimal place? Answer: 0.3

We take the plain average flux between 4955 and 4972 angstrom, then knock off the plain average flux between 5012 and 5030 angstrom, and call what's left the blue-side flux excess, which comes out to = -1.2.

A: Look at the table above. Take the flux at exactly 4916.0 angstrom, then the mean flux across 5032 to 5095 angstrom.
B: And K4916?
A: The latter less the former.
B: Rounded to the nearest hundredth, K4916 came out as 2.38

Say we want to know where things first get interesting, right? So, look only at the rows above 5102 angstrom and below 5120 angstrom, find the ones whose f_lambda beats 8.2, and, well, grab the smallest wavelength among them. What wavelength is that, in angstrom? 5103.5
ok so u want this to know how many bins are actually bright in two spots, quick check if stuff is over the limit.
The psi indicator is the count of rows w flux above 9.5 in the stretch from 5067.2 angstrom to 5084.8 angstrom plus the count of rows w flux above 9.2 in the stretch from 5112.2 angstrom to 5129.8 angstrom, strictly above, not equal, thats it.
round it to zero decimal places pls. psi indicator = 8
